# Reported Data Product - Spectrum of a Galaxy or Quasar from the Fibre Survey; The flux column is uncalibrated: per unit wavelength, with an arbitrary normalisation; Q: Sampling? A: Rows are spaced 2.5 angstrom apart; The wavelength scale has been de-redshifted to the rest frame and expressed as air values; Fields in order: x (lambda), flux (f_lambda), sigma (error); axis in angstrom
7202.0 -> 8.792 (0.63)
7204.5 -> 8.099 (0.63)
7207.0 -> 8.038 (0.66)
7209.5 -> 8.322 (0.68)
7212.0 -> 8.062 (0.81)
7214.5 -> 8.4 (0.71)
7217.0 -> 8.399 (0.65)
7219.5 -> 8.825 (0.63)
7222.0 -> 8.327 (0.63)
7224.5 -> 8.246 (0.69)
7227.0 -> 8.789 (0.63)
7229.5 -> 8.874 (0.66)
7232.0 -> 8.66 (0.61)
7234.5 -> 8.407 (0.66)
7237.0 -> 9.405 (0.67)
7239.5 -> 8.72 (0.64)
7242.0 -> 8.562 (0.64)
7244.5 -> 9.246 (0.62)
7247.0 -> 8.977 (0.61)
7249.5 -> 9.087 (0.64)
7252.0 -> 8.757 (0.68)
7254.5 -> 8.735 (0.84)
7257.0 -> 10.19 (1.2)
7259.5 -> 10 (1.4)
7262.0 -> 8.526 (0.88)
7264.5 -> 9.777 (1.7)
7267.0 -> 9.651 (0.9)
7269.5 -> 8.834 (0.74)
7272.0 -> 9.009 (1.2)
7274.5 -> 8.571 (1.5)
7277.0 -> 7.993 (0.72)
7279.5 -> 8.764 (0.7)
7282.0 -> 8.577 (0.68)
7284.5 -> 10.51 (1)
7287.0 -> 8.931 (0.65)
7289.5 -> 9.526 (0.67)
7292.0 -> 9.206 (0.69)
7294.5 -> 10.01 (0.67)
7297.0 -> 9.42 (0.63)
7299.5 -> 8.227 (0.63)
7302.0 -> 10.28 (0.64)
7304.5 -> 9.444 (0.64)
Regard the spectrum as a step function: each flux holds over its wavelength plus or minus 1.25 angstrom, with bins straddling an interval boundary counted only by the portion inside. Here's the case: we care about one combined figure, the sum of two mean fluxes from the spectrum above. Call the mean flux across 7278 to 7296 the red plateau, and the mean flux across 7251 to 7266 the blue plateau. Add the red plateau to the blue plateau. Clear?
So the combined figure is 18.7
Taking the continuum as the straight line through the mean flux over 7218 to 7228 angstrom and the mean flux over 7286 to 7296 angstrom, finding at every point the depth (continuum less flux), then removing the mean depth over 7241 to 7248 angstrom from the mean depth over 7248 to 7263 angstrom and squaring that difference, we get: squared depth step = 0.02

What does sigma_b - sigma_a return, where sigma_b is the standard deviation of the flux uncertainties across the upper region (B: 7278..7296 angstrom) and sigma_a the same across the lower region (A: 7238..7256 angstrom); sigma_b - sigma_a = 0.04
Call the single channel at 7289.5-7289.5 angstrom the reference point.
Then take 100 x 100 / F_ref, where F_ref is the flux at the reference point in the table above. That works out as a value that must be 1050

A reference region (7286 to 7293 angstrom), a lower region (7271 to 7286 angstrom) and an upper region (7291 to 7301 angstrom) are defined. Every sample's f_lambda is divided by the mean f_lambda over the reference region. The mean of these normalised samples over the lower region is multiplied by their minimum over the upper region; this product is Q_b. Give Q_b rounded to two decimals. 0.86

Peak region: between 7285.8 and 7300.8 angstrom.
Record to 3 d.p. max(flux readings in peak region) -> 10.010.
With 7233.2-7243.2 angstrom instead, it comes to 9.405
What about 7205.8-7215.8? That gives 8.400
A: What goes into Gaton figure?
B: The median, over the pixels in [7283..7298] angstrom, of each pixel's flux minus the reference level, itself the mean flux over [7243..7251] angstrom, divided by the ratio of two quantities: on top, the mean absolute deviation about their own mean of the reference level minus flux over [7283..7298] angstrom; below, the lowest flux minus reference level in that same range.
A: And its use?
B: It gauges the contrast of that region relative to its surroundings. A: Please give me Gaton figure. -0.1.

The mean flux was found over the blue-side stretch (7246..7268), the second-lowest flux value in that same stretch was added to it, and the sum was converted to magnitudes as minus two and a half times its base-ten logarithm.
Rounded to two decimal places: -3.14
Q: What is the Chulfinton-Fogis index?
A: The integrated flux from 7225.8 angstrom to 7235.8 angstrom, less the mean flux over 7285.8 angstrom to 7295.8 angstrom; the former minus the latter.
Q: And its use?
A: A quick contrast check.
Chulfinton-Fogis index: 77.4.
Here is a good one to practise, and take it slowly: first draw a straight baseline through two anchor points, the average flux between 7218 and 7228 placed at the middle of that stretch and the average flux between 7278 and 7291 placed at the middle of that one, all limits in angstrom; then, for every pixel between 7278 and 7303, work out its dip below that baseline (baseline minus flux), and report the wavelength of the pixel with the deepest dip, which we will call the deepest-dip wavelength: 7299.5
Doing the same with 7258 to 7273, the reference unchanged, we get 7262.0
